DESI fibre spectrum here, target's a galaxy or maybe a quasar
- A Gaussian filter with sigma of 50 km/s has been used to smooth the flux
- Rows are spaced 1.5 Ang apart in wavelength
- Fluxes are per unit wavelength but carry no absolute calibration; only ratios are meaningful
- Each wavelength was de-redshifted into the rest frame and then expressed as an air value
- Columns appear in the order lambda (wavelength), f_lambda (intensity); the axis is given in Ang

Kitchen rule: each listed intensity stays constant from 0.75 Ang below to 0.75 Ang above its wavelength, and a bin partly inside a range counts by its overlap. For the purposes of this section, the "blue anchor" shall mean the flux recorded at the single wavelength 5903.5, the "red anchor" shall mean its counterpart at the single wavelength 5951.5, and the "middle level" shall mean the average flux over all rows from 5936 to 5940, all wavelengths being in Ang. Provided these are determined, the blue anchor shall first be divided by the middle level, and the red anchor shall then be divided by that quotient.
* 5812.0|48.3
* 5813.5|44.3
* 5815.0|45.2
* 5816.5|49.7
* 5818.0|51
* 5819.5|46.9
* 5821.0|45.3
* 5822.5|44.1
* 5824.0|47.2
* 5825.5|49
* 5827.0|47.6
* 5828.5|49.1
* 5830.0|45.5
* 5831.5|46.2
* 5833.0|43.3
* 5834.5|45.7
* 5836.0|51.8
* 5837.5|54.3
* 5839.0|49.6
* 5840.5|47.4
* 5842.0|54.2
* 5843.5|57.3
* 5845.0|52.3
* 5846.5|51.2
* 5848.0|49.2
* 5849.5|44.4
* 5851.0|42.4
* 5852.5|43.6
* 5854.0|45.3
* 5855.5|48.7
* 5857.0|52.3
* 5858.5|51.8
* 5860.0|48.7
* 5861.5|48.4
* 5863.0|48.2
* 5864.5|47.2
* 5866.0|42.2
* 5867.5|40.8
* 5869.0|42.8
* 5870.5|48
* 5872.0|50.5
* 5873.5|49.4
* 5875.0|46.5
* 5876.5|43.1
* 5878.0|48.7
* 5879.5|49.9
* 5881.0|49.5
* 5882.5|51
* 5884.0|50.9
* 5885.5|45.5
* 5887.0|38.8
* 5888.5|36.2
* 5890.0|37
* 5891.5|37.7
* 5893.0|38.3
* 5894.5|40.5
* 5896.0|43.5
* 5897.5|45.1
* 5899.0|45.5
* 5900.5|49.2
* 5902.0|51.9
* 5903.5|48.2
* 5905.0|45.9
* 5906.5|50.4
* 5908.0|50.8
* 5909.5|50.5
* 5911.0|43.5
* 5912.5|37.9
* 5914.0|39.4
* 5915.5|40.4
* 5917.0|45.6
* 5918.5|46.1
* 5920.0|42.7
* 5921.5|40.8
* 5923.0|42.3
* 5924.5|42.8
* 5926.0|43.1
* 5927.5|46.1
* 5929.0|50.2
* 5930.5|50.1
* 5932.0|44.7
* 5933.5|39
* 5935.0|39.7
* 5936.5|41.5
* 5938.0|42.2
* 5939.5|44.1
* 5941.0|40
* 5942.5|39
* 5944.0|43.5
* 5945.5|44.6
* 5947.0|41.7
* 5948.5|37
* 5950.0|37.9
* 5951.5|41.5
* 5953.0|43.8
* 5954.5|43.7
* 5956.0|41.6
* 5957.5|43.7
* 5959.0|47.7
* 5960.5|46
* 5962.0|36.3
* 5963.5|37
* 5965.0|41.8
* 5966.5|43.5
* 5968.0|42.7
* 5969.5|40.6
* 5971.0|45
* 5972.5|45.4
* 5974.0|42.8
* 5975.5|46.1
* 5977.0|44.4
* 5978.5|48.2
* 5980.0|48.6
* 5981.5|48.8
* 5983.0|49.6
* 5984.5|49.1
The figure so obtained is 36.7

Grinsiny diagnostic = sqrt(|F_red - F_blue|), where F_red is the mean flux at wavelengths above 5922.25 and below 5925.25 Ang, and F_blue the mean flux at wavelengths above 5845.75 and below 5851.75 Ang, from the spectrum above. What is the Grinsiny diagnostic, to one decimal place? 2.1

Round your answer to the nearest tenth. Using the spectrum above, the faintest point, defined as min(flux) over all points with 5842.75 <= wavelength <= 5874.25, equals 40.8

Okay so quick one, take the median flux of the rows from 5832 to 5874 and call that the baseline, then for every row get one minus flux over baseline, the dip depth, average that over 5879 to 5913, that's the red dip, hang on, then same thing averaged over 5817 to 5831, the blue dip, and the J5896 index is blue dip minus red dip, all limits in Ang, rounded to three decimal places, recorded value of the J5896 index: -0.045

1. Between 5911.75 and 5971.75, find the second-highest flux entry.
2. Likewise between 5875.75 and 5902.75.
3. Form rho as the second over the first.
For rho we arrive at 1.02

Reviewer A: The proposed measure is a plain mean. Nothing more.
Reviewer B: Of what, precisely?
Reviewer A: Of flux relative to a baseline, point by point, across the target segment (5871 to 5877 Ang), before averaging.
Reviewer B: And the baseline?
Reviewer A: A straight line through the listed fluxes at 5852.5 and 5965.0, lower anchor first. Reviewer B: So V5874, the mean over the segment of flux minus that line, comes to 4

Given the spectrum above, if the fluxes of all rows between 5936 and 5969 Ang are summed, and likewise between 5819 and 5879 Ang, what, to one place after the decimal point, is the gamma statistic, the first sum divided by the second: 0.5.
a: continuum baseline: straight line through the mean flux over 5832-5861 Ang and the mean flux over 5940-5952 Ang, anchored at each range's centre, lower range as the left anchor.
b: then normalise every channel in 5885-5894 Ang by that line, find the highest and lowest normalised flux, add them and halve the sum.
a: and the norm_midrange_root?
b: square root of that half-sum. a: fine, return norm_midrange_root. 0.95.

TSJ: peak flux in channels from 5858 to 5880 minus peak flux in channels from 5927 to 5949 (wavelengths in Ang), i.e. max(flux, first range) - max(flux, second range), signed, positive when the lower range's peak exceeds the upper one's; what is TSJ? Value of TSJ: 1.6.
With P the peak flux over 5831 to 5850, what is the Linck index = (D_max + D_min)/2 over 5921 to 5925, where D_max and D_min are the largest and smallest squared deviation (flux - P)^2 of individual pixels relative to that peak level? 241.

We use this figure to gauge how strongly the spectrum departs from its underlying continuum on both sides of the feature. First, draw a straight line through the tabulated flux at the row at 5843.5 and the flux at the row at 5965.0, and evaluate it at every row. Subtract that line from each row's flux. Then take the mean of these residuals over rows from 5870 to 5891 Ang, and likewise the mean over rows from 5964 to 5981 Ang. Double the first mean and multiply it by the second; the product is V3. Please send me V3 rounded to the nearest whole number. -47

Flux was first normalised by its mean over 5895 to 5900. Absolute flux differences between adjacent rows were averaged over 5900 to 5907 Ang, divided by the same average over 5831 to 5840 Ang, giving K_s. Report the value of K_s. 0.89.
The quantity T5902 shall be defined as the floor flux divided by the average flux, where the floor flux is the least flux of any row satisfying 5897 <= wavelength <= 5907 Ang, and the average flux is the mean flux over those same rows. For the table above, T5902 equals 0.939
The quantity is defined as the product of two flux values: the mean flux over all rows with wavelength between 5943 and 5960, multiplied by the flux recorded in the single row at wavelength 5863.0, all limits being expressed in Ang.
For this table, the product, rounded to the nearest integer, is 2045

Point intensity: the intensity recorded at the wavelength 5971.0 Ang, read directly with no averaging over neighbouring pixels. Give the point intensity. 45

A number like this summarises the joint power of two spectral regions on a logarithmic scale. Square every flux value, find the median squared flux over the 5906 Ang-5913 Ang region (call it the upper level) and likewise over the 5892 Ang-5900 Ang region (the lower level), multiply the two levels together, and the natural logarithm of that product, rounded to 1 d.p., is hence 15.4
